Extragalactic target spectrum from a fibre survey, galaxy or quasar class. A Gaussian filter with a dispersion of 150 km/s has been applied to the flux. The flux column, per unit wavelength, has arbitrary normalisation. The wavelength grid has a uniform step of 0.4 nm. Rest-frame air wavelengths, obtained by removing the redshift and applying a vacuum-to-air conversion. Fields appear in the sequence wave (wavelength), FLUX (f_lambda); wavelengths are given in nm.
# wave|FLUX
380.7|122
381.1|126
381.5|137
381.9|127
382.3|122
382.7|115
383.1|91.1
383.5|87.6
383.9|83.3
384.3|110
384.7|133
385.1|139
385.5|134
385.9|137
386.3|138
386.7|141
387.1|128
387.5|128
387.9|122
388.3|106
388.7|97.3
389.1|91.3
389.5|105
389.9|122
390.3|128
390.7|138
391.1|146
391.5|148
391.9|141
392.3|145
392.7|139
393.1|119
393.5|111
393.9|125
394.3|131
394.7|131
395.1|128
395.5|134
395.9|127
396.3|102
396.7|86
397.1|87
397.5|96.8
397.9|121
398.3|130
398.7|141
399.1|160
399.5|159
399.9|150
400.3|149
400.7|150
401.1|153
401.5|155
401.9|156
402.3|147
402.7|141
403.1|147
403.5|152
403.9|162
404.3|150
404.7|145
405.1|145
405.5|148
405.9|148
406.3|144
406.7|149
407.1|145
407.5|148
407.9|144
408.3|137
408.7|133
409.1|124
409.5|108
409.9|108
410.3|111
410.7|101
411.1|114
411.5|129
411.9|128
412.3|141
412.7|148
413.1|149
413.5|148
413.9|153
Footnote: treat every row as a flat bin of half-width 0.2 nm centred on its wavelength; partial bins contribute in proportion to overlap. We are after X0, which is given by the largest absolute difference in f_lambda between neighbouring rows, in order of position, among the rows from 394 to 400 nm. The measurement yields 25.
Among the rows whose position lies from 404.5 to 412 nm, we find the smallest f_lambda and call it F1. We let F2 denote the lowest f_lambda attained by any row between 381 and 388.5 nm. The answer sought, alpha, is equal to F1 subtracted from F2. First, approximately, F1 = 101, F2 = 83.3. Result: -18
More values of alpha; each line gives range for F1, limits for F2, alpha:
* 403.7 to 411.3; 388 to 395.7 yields -10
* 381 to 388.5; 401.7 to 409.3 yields 41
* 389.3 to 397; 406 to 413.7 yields 15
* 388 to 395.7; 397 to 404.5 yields -4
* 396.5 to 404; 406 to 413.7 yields 15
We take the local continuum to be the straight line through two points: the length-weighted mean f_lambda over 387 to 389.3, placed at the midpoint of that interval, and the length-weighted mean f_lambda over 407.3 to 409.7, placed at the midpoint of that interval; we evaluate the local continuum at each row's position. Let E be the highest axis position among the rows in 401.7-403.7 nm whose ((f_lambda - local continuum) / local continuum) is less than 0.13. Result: 402.7 nm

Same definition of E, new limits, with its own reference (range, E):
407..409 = 408.7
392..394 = 393.9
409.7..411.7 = 411.5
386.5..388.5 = 388.3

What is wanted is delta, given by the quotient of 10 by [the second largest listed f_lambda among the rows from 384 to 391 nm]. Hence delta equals 0.072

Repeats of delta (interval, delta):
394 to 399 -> 0.075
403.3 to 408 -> 0.066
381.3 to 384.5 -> 0.079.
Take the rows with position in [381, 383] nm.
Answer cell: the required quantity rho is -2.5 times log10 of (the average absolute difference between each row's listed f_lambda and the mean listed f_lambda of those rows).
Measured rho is -1.9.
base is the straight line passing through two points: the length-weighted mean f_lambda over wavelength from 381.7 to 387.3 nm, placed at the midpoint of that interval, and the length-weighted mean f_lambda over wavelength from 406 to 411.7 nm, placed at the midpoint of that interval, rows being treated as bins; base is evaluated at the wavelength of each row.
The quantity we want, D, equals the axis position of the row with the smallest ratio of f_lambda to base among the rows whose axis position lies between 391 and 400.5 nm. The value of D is 396.7 nm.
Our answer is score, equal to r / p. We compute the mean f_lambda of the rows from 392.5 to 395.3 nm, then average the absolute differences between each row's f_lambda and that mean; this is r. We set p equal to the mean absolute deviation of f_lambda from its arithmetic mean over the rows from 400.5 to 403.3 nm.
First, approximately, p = 4.2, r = 7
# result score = 1.64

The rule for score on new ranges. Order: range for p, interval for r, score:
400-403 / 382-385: 4.13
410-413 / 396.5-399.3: 1.73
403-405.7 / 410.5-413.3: 3.33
